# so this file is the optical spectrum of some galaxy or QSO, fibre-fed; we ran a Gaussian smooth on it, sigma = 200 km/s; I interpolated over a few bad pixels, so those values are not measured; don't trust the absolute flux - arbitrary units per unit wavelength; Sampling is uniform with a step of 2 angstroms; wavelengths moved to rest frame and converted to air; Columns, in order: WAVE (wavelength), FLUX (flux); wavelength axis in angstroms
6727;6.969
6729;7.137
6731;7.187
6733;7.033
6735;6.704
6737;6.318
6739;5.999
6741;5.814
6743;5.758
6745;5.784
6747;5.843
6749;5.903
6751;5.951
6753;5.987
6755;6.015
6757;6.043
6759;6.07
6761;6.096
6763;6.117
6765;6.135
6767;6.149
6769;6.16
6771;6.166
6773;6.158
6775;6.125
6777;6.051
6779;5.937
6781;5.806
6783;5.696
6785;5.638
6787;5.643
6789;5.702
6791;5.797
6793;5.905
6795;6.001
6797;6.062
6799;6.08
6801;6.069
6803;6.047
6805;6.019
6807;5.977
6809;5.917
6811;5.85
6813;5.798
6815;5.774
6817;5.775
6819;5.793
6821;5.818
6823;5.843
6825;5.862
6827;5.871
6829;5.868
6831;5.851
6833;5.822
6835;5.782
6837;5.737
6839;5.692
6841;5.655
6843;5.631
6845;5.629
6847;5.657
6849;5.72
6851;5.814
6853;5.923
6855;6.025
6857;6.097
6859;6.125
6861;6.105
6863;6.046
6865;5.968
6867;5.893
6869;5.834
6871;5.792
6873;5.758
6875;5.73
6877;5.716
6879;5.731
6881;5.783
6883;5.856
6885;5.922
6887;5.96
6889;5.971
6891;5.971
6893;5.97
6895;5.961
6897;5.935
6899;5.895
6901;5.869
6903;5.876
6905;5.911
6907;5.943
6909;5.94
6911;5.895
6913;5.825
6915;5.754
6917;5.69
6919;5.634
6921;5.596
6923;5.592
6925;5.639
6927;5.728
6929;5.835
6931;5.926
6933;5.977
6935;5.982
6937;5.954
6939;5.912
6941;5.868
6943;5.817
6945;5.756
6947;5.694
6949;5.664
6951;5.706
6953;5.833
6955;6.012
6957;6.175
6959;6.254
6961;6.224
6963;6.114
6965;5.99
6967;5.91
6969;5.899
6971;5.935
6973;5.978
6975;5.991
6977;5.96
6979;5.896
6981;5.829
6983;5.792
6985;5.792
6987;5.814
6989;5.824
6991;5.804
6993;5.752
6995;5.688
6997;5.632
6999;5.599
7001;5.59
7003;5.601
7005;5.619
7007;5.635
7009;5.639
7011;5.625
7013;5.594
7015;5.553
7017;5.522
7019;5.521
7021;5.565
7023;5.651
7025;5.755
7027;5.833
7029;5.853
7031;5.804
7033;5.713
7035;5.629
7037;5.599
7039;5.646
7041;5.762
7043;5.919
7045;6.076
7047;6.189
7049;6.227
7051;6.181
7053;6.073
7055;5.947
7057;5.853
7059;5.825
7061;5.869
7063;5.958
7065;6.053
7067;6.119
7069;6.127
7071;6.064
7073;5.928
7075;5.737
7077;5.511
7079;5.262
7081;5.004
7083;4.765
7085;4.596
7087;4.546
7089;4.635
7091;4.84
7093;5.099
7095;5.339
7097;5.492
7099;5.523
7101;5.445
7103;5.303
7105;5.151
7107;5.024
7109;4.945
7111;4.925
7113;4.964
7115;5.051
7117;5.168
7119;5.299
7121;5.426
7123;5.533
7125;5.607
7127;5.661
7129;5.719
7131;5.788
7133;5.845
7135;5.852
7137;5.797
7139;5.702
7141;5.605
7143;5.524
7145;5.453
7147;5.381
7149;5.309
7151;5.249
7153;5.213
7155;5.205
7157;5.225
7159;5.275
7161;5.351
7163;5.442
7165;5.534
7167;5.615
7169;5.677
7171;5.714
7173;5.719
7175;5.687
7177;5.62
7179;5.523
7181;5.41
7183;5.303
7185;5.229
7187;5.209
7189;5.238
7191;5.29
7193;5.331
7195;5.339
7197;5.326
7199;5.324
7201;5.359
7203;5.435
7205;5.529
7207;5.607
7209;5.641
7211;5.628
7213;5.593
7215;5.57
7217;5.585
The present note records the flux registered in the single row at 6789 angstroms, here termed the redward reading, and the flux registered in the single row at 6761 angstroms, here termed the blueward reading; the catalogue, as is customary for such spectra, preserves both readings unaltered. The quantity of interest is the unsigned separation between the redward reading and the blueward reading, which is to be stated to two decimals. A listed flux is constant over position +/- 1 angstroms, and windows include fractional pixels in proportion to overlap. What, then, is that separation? 0.39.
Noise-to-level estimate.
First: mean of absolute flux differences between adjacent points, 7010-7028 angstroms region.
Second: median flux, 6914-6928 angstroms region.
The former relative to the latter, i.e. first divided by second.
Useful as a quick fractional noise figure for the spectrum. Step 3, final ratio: 0.0092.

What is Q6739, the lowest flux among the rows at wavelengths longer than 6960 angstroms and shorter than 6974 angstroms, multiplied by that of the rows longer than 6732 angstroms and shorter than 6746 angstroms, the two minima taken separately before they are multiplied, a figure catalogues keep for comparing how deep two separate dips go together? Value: 34.0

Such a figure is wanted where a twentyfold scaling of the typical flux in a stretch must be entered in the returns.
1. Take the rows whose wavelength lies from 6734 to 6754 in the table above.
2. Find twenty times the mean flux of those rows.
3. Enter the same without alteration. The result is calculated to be 120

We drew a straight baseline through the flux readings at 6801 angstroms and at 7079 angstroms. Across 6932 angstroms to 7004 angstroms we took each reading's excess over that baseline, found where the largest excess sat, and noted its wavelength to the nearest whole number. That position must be 6959 angstroms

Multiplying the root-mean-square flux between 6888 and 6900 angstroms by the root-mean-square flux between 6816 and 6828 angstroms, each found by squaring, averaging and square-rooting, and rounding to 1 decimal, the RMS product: 34.7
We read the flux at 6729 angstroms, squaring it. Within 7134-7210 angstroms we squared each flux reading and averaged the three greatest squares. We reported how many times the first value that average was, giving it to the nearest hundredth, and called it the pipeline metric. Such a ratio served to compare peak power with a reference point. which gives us 0.66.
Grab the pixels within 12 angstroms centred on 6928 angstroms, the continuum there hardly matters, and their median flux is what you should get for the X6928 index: 5.78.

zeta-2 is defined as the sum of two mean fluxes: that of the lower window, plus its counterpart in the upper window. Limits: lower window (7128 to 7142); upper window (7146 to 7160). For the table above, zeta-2 11.0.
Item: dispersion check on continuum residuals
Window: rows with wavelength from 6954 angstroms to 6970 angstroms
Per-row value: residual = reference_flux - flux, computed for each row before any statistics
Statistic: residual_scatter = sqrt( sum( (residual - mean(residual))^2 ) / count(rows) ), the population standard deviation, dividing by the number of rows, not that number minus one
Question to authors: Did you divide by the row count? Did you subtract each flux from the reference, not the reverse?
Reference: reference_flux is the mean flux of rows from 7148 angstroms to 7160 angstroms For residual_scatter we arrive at 0.13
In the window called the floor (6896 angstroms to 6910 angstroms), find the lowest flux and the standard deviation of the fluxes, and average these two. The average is 2.95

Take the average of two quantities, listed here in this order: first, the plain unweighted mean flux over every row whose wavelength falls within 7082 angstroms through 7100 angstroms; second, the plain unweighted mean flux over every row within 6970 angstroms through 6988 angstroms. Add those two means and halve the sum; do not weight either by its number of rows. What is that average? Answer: 5.43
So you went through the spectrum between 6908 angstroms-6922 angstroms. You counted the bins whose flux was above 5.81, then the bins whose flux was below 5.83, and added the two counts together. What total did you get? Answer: 8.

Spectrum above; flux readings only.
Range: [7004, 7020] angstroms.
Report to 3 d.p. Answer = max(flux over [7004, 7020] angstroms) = 5.639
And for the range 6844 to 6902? 6.125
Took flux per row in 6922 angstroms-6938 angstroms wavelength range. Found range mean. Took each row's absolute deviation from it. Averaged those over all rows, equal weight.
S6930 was 0.13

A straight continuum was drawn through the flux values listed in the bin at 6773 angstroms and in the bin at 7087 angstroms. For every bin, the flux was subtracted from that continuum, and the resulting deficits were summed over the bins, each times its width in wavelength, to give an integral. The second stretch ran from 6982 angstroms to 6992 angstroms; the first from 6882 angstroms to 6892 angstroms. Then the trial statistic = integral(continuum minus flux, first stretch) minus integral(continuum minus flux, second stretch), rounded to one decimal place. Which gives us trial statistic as 3.8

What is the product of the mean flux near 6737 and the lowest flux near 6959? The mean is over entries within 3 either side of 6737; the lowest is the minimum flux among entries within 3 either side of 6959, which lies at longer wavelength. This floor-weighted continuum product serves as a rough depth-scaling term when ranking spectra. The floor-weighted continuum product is 39.2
